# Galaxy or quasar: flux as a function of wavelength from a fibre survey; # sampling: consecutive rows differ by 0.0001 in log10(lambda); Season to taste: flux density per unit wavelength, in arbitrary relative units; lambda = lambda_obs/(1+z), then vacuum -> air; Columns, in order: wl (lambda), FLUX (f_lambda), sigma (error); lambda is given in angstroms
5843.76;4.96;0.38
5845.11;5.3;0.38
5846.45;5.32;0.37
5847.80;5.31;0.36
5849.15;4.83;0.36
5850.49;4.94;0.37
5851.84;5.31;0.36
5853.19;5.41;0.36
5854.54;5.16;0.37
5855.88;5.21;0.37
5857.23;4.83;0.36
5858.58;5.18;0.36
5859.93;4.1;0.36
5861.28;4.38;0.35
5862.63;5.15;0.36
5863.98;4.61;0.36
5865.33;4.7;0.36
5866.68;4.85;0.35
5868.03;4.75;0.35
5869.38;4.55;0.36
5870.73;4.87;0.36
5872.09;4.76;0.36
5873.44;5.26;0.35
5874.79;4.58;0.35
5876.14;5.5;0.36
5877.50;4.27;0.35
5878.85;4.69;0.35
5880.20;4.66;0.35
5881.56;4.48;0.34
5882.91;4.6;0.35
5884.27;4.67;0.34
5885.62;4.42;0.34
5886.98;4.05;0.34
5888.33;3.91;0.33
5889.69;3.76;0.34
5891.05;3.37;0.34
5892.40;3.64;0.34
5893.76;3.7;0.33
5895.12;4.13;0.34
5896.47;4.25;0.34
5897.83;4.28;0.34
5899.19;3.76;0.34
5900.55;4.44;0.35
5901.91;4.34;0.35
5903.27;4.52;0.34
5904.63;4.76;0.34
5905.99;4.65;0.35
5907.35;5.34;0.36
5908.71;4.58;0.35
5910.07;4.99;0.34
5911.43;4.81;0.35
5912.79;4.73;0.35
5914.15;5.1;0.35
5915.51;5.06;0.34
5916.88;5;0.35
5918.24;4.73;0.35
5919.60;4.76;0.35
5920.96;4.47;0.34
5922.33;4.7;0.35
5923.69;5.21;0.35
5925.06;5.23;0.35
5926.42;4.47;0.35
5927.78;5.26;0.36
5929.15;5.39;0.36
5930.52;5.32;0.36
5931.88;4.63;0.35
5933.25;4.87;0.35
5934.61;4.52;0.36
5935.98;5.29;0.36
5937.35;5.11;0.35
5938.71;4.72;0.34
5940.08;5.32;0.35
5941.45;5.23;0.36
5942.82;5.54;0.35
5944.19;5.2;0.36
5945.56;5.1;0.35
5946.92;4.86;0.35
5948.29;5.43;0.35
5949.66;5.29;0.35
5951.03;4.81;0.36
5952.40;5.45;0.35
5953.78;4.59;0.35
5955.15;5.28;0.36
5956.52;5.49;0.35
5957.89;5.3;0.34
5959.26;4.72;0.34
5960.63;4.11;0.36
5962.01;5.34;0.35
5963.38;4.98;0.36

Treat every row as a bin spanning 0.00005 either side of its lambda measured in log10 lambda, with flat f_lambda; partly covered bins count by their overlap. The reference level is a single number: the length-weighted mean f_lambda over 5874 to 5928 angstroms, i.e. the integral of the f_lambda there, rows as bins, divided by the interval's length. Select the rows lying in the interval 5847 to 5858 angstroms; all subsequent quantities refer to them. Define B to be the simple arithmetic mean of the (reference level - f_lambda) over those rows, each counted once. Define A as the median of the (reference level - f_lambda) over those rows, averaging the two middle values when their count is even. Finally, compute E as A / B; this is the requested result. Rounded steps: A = -0.64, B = -0.6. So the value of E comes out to 1.1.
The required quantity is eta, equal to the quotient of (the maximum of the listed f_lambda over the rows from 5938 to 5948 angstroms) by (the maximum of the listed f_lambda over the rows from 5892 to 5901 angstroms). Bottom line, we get 1.25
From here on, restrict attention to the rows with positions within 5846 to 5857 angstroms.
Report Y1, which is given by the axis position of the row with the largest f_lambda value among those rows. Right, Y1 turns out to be 5853.19 angstroms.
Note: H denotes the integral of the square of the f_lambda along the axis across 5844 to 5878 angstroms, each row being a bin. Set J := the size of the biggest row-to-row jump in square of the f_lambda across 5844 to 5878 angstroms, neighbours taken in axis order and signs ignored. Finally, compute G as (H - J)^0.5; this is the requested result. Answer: 28.6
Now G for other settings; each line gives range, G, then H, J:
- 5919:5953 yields 29.4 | 870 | 8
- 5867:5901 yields 25.5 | 660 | 12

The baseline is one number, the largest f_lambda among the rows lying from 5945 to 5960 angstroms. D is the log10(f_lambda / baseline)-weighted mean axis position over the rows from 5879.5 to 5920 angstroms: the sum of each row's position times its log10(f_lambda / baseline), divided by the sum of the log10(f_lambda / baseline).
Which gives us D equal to 5896.6 angstroms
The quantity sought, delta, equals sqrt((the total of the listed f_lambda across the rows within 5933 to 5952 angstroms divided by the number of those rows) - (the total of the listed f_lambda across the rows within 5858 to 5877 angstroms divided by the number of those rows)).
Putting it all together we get 0.54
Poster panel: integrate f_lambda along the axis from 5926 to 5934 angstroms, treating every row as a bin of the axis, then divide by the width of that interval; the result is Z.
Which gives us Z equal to 5.00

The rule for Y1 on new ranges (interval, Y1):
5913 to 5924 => 5923.69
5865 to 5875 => 5873.44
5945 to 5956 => 5952.40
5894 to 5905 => 5904.63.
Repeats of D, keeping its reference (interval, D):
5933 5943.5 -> 5936.4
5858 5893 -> 5879.0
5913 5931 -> 5921.3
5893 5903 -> 5897.5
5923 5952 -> 5936.5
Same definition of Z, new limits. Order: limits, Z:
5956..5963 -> 4.98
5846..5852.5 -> 5.13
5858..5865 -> 4.68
